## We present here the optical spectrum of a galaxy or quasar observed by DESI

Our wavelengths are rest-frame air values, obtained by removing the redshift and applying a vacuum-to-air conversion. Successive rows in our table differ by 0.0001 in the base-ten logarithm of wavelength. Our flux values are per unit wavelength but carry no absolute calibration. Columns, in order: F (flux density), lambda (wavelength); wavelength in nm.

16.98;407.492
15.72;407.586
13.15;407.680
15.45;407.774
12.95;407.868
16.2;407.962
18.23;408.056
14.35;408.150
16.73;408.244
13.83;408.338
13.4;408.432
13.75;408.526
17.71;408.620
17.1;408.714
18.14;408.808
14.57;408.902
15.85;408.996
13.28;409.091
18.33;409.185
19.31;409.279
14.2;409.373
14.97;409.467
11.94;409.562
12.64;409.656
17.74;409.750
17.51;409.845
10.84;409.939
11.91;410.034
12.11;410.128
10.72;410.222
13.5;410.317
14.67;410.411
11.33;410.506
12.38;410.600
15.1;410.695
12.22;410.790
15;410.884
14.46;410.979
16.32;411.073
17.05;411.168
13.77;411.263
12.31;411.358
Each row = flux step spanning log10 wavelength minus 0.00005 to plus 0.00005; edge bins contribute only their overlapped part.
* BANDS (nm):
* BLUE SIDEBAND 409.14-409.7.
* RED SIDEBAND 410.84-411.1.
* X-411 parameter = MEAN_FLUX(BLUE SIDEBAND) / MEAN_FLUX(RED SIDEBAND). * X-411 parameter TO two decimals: 1.00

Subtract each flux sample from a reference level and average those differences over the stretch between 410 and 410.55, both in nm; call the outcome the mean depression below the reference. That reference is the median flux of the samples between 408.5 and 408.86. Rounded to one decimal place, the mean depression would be 5.0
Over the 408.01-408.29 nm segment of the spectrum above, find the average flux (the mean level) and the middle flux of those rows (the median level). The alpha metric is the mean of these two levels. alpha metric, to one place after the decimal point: 16.6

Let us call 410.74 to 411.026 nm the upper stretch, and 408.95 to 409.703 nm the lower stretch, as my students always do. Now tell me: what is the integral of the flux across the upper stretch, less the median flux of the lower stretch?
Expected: -11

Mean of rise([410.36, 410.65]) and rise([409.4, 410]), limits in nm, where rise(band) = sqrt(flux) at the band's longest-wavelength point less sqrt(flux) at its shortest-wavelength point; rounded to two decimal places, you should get -0.44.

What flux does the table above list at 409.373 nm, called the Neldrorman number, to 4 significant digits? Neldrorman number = 14.20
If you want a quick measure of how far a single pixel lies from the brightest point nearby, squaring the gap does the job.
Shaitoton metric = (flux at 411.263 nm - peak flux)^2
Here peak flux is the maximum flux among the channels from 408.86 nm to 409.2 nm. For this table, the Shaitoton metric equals 21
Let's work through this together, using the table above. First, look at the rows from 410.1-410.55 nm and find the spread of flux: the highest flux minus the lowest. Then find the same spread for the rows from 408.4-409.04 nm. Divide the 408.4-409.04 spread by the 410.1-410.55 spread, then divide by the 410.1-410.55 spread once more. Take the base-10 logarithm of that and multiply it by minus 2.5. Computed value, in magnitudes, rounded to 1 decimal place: 1.3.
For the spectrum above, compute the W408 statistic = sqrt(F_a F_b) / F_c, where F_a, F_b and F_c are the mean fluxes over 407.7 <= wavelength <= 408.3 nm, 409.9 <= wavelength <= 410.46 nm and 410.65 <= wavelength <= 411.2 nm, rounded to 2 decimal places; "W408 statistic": 0.92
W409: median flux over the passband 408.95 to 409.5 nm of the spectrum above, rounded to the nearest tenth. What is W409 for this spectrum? 15.4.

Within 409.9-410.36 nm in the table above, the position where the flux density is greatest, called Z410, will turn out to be 410.317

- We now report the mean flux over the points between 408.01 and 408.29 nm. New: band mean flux 16.4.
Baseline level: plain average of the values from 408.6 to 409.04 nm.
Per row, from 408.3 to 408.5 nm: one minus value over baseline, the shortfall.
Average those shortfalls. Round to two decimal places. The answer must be 0.18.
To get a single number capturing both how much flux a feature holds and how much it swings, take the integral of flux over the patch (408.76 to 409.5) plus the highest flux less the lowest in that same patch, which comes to 18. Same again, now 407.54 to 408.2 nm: 15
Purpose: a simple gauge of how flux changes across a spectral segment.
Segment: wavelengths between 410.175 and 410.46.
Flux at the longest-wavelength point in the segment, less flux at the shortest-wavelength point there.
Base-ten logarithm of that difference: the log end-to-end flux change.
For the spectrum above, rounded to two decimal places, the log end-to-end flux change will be 0.60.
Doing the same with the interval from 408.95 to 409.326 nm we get 0.54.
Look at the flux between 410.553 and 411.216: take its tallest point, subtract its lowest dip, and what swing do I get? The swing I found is 4.83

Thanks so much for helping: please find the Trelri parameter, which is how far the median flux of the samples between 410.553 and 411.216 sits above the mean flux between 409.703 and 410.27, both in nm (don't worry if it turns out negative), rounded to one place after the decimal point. 1.5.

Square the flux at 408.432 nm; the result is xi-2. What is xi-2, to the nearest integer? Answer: 180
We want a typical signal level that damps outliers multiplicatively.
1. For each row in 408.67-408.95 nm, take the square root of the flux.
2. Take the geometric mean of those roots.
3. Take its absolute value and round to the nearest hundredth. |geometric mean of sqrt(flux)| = 4.07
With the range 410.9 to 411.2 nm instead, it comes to 3.99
